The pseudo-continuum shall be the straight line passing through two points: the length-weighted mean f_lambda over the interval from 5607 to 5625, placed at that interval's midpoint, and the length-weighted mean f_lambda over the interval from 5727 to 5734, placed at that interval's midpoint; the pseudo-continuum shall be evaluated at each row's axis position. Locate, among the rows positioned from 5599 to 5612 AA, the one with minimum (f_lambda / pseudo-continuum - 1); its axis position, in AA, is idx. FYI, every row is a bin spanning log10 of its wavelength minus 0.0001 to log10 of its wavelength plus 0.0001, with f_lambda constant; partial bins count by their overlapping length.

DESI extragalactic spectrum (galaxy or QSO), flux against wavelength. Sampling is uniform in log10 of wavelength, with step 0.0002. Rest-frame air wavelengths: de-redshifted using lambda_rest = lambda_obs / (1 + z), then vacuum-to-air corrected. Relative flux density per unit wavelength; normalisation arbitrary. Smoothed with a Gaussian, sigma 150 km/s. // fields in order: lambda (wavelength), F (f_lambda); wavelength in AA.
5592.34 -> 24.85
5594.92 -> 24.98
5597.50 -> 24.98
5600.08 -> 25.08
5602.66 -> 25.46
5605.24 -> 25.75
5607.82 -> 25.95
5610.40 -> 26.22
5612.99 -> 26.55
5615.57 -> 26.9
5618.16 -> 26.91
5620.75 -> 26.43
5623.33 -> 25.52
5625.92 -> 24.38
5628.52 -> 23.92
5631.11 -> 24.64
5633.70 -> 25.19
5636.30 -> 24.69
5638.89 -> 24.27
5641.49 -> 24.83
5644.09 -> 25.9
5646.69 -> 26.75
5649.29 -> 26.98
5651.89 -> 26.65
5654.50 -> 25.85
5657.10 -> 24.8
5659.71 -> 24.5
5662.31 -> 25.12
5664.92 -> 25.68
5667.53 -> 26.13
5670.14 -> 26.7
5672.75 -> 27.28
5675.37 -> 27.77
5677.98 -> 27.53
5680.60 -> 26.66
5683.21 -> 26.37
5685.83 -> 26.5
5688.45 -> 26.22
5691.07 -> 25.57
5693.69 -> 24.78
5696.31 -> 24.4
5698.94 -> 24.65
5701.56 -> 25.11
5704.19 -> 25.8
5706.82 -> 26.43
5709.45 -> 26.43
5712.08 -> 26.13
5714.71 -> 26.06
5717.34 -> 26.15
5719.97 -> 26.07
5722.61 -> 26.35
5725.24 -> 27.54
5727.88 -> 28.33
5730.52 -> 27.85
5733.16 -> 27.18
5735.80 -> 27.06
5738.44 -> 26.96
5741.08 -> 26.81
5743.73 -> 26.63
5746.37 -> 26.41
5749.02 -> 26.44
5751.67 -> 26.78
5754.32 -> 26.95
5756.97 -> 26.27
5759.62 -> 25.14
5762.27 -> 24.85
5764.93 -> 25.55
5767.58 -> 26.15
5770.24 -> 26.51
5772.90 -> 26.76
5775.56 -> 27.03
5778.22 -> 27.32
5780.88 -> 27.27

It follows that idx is 5600.08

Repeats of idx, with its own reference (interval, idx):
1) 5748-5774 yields 5762.27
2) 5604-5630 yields 5628.52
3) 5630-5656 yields 5638.89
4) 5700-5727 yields 5701.56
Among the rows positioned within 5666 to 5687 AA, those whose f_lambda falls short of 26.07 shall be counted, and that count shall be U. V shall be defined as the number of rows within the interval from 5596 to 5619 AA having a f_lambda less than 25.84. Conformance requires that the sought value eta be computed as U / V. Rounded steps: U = 0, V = 4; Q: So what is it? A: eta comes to 0.0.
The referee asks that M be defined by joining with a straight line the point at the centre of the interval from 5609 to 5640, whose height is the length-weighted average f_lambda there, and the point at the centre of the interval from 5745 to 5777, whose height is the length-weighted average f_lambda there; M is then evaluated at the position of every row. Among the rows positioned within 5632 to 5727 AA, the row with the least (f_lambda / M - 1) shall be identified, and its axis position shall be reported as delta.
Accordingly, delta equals 5696.31 AA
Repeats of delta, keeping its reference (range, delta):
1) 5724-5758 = 5756.97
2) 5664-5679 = 5664.92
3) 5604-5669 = 5628.52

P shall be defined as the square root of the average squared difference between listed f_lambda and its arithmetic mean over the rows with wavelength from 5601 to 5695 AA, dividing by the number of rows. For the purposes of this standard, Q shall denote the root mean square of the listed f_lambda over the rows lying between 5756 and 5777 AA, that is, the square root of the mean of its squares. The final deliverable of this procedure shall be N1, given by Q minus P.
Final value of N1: 25.1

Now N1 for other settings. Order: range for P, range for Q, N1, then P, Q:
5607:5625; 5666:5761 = 26.0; 0.5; 26.4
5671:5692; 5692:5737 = 25.6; 0.7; 26.3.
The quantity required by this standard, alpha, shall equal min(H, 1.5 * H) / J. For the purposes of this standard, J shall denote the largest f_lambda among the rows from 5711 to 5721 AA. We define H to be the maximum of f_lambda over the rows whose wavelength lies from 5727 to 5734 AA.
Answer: 1.083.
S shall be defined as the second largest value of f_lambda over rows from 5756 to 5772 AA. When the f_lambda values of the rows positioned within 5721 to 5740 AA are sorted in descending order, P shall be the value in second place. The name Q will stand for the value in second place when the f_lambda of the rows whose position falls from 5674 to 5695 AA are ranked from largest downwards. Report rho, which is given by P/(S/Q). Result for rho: 29.19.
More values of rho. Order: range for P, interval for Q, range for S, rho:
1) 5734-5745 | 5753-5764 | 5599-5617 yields 26.68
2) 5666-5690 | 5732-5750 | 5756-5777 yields 27.84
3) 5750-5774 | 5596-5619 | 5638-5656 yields 26.93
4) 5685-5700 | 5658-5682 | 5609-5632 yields 26.83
